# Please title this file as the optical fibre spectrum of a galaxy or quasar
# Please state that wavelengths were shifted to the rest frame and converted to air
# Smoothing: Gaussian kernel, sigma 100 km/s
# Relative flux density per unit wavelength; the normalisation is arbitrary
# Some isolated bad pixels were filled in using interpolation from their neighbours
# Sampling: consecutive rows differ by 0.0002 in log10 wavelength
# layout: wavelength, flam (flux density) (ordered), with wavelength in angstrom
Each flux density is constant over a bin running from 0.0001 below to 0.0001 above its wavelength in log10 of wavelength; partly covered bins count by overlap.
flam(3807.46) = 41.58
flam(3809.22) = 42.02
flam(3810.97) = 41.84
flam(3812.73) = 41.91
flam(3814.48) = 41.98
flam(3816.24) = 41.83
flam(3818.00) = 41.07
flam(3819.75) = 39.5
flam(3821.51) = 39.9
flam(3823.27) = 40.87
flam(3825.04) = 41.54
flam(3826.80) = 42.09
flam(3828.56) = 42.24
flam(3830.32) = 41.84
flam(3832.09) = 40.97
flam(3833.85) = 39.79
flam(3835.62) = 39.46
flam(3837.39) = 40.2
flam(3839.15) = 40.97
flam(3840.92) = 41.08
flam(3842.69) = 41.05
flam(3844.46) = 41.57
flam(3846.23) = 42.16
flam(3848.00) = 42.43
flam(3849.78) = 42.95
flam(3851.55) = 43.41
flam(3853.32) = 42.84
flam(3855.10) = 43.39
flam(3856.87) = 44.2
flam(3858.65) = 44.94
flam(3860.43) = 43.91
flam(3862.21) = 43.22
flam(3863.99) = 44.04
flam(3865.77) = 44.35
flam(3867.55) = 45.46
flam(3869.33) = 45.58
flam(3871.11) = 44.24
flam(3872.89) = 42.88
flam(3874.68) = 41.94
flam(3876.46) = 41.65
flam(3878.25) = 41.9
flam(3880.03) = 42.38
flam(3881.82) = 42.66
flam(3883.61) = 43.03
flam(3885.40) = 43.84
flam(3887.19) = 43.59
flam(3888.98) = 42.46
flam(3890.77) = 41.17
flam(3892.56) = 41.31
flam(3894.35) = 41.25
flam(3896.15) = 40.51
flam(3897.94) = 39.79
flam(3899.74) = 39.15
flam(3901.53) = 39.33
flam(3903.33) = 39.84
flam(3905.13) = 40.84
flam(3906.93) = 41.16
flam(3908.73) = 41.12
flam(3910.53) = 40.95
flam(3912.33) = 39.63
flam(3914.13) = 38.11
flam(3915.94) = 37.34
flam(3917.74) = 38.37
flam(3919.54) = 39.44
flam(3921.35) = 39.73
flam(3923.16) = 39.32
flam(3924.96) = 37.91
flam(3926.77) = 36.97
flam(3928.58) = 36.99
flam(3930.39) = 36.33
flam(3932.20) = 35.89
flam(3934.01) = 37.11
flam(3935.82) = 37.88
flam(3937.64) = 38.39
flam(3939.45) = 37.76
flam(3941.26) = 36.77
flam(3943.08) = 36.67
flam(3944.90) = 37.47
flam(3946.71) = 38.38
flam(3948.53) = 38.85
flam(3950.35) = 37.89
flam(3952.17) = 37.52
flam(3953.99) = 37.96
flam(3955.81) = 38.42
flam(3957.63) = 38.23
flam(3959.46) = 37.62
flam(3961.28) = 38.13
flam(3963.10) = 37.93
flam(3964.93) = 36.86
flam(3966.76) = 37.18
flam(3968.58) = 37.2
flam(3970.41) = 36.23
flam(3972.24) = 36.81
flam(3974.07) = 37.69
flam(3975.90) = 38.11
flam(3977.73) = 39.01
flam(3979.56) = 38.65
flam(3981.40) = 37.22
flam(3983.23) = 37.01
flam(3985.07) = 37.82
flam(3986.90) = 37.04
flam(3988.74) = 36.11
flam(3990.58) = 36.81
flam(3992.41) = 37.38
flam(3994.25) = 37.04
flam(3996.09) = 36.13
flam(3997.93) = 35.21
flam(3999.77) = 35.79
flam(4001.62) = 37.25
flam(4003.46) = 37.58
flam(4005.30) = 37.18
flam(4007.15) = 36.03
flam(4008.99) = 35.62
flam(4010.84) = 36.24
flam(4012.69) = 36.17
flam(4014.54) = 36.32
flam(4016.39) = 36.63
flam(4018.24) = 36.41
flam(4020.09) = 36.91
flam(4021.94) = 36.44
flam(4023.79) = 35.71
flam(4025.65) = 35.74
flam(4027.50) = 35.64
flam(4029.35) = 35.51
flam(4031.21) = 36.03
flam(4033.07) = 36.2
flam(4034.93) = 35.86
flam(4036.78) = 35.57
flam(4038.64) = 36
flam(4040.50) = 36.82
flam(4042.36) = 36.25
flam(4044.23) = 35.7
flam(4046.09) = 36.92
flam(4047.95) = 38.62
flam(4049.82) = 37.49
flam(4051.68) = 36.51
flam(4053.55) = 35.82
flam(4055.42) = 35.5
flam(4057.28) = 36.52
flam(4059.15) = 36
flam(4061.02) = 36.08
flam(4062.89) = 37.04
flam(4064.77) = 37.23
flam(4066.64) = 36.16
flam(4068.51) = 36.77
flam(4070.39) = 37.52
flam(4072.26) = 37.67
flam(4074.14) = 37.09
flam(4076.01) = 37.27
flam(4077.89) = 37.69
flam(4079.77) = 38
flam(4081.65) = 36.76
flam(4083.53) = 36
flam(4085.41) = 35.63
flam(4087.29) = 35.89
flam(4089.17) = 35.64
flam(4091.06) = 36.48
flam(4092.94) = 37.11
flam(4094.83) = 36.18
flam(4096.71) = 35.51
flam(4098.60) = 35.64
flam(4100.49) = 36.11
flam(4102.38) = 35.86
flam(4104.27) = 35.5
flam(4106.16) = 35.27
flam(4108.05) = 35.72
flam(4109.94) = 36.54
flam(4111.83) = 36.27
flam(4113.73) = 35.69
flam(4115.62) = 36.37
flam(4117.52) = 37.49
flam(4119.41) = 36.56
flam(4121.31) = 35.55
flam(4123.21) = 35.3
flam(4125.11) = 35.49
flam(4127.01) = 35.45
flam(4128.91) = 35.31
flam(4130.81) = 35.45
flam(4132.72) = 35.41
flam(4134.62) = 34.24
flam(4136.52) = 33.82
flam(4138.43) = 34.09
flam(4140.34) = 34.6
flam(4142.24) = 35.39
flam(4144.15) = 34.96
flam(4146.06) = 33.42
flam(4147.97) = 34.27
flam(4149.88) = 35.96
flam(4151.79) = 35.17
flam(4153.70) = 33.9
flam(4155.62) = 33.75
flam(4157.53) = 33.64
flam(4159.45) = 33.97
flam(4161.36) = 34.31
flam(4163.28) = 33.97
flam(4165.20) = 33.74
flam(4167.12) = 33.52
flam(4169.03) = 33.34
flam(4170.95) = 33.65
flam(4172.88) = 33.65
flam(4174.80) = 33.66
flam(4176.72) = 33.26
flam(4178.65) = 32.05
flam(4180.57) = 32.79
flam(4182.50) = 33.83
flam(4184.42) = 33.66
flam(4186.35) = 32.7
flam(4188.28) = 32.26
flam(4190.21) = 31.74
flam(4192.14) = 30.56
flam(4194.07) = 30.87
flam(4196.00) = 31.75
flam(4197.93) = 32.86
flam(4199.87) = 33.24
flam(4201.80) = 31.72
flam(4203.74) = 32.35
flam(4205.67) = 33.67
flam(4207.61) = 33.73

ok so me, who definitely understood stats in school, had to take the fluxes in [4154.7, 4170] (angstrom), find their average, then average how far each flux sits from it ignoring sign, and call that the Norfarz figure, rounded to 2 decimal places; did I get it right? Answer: 0.23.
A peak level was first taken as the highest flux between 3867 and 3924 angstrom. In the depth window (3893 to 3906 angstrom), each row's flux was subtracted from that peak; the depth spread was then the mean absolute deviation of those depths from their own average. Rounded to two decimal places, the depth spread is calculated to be 0.66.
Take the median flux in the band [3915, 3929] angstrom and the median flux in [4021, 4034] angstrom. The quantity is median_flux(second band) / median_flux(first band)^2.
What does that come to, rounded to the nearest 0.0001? 0.0246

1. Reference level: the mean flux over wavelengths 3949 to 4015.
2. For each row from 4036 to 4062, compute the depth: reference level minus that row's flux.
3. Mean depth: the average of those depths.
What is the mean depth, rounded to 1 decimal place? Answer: 0.7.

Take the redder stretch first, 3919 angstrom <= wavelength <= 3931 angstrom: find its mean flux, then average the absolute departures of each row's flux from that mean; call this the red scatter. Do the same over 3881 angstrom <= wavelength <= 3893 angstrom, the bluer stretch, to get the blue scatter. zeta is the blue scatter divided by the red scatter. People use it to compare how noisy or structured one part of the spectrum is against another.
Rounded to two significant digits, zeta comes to 0.67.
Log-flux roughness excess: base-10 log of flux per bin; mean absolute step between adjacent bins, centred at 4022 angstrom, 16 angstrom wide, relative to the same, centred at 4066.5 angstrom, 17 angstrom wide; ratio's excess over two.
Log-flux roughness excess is -1.43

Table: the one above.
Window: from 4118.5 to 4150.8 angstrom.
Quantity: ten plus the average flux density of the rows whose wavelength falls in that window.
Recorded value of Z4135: 45.0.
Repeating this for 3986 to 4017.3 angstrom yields 46.5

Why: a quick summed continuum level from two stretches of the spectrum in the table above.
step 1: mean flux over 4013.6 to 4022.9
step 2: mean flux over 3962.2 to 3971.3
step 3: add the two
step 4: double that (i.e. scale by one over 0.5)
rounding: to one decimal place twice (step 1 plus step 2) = 147.2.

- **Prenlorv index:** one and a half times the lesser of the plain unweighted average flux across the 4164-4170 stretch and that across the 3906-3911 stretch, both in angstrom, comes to 50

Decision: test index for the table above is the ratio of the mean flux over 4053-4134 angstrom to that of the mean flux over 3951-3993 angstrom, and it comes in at 0.97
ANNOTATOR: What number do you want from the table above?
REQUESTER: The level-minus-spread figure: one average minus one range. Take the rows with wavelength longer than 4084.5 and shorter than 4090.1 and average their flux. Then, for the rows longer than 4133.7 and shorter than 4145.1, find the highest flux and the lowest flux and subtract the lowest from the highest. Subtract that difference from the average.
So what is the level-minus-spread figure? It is 34.2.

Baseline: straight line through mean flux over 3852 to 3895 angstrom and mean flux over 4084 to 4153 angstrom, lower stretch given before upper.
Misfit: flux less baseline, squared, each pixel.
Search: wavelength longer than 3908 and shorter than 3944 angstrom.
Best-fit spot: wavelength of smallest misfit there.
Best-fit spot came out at 3908.73 angstrom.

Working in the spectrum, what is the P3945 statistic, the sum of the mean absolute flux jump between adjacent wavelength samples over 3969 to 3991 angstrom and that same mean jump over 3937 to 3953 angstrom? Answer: 1.38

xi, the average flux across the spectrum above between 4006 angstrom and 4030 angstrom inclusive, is 36.1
